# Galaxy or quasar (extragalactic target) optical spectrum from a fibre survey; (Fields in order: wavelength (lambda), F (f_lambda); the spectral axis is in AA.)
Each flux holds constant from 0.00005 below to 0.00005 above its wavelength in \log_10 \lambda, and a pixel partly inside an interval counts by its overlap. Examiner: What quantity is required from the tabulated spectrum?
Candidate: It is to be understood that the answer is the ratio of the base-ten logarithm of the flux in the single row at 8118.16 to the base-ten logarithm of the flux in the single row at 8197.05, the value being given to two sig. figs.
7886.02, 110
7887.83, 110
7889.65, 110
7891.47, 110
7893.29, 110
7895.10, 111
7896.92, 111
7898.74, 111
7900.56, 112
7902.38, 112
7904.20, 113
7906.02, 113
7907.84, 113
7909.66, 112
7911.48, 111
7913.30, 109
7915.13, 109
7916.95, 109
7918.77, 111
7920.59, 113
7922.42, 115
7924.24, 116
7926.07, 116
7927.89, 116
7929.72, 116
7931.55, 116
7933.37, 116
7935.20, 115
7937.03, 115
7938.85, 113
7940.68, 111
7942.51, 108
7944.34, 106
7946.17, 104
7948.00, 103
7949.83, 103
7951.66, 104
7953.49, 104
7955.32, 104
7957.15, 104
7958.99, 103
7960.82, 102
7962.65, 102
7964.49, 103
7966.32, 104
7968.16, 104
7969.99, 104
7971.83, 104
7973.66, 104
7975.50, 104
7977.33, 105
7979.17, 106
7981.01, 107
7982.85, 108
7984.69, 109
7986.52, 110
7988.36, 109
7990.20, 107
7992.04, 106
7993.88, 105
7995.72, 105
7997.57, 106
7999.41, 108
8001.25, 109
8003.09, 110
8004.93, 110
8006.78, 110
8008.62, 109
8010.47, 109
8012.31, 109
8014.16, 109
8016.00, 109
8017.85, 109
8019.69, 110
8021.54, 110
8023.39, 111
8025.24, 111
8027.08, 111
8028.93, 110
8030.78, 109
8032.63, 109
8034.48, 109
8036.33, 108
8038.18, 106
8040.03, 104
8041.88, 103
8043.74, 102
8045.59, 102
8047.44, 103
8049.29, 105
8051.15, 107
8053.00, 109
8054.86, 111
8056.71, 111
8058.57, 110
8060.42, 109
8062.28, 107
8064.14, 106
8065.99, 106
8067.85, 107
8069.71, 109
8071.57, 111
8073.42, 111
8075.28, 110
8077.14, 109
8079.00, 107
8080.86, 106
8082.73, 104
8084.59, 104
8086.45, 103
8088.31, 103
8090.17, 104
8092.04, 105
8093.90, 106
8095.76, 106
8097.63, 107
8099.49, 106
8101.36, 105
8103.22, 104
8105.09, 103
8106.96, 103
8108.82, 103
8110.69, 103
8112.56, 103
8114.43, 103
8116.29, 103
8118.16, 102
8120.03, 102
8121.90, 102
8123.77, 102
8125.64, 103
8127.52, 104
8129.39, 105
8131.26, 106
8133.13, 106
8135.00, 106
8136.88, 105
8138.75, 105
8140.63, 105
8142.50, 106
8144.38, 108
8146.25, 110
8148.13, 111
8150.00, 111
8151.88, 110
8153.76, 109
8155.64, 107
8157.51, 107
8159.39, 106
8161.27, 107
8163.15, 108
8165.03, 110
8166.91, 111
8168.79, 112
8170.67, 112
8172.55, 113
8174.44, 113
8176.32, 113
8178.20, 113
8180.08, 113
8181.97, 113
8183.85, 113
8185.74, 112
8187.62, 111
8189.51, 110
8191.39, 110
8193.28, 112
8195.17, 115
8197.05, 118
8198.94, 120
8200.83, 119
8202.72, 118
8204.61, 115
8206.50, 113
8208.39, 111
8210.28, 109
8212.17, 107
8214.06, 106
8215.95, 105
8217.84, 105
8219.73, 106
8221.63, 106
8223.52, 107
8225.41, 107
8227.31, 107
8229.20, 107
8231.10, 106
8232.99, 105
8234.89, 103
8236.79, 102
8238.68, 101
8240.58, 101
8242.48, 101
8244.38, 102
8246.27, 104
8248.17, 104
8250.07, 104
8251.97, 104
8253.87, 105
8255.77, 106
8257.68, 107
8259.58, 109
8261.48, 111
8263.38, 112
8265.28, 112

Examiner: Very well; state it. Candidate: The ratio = 0.97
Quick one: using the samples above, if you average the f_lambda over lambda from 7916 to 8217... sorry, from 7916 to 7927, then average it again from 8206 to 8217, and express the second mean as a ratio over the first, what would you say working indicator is 0.96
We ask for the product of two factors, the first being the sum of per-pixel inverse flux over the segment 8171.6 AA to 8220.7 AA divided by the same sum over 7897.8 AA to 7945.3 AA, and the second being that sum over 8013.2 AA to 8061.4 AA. 0.242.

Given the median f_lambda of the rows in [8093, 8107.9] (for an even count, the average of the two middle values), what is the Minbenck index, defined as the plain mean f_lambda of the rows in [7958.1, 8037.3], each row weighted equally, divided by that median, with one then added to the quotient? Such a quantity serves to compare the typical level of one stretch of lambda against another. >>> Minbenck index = 2.02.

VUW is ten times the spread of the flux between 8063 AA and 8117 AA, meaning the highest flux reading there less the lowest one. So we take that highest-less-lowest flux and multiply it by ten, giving 80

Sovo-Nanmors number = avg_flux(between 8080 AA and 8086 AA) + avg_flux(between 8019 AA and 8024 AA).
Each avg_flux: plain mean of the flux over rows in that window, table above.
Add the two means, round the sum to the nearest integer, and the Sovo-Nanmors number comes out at 215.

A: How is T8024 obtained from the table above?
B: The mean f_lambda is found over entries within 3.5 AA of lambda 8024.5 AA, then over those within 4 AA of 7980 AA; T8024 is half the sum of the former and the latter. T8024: 109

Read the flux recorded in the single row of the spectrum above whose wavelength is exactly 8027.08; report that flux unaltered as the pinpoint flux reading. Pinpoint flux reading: 111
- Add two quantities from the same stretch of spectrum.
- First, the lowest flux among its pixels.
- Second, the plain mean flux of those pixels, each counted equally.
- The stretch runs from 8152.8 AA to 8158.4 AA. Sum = 215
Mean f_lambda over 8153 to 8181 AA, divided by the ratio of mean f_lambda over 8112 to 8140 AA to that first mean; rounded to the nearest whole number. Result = 117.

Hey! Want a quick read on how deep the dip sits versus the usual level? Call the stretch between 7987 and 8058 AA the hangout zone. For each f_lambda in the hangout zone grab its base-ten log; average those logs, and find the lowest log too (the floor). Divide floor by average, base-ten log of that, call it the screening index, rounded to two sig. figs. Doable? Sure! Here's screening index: -0.0052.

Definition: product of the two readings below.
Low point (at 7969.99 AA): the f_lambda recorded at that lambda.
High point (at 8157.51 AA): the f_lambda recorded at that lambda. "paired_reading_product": 11128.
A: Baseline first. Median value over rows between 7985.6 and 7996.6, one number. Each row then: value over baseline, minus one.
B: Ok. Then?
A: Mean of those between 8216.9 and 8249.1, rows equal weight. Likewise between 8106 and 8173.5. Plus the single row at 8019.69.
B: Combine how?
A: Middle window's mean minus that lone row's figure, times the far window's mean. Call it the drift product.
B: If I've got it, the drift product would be 0.001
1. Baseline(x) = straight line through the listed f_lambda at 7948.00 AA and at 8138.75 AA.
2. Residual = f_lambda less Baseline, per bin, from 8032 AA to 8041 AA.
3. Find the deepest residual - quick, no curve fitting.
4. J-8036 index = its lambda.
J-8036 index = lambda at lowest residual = 8040.03 AA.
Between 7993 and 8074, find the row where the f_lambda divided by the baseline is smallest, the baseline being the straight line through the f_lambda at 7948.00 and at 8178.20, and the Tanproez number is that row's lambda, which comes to 8045.59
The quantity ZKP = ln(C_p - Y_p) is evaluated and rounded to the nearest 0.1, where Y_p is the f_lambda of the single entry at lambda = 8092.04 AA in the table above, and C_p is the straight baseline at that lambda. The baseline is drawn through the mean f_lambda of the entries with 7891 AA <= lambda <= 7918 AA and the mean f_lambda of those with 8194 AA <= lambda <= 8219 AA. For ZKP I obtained 1.9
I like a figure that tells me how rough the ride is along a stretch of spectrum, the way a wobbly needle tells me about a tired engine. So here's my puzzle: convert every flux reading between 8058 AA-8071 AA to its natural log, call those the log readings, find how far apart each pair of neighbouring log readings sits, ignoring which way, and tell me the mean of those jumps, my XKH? 0.0108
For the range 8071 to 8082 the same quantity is 0.0092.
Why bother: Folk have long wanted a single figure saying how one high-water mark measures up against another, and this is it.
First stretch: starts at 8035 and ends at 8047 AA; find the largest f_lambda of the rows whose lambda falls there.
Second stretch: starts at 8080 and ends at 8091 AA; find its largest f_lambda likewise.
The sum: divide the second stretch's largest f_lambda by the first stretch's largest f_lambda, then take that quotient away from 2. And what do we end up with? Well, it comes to 1.02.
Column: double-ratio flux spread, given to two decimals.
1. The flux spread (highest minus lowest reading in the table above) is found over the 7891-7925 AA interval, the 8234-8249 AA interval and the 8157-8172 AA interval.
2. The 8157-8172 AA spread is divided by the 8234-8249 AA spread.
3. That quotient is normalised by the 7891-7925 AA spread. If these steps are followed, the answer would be 0.29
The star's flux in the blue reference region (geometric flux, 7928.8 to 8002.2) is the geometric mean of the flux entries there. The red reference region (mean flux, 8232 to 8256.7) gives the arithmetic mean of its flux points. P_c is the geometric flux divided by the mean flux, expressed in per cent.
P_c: 103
